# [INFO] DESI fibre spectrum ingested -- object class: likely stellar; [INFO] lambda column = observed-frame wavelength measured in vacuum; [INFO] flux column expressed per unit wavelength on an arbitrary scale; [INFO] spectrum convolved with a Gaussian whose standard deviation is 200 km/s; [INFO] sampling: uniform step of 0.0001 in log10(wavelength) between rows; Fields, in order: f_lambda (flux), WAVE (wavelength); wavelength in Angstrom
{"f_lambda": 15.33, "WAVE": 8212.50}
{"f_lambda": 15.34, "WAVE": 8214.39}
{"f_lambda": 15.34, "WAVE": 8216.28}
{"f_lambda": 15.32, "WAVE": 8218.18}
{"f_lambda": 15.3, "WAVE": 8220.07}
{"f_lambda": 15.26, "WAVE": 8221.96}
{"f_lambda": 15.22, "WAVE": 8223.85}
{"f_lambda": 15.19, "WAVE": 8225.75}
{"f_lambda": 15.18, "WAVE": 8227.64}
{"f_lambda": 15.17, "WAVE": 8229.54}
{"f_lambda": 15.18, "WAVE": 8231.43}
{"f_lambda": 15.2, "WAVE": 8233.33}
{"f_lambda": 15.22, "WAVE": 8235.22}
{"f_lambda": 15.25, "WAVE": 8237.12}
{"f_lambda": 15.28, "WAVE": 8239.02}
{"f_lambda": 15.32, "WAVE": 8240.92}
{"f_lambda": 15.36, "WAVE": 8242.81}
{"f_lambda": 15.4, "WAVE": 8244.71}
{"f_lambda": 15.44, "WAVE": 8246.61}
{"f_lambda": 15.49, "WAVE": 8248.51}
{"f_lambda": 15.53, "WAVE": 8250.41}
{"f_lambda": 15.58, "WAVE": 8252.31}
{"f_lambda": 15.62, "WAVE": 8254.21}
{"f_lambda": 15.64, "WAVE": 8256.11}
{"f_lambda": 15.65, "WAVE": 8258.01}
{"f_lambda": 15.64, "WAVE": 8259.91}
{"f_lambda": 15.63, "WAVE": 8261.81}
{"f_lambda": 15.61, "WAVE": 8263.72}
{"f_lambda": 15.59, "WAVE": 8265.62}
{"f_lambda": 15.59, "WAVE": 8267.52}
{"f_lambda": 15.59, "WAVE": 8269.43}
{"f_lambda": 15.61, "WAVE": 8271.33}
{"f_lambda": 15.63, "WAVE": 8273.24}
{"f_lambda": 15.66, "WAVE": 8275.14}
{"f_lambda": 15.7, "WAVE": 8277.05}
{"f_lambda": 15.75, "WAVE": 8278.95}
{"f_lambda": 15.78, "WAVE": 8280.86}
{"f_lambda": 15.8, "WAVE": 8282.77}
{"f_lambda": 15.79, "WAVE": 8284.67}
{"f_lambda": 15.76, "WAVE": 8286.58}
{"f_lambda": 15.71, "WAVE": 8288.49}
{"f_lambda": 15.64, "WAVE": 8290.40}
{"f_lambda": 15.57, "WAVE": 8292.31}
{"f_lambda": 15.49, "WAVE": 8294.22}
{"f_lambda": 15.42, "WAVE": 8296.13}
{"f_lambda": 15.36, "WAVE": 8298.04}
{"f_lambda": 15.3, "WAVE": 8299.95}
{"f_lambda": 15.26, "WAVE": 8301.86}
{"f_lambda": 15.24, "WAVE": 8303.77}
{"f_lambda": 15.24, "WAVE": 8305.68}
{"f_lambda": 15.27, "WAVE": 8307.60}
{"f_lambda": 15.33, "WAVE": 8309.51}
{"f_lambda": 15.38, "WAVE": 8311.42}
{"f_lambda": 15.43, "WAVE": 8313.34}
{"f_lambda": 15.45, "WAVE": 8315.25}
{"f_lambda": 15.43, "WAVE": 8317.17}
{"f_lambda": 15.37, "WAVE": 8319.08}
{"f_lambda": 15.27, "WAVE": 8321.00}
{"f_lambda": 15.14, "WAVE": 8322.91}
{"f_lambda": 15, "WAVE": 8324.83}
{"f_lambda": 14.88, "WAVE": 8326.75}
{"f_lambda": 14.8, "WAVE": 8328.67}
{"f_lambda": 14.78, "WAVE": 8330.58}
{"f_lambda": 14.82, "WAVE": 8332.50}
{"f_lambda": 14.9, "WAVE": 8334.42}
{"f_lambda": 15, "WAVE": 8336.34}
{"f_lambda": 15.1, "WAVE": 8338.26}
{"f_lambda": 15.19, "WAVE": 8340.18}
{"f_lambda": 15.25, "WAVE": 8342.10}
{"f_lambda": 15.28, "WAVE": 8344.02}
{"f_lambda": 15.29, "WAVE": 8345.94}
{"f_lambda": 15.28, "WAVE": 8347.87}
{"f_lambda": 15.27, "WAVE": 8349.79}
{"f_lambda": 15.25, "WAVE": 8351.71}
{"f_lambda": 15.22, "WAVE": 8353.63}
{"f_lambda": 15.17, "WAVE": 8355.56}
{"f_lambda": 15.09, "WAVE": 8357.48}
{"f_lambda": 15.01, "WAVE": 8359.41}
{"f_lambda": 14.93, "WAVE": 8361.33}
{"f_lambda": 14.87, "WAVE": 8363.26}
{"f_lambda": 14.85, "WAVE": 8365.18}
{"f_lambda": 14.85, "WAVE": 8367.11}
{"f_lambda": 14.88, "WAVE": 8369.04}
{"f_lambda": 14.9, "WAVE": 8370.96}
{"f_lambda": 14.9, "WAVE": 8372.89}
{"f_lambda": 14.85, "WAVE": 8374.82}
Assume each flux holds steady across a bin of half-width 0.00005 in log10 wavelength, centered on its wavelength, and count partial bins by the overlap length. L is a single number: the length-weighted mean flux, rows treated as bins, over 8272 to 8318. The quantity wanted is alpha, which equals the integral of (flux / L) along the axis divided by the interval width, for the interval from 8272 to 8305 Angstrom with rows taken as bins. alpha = 1.00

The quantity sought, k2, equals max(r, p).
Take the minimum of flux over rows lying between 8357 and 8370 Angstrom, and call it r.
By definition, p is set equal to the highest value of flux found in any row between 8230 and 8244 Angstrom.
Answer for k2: 15.4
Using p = 15.36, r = 14.85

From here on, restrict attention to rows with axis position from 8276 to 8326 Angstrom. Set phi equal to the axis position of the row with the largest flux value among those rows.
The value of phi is 8282.77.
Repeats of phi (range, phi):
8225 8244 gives 8242.81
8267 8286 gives 8282.77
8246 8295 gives 8282.77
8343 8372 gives 8345.94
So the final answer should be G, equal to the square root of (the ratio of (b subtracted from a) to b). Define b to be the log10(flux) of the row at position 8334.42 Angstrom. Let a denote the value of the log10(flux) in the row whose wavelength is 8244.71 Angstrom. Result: 0.111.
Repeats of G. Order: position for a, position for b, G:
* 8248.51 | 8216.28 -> 0.060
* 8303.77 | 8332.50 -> 0.102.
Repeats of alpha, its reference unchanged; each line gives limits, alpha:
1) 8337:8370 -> 0.97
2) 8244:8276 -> 1.00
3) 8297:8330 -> 0.98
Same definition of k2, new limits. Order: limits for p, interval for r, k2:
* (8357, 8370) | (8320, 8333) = 15.1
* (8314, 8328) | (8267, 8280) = 15.6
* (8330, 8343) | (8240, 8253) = 15.3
